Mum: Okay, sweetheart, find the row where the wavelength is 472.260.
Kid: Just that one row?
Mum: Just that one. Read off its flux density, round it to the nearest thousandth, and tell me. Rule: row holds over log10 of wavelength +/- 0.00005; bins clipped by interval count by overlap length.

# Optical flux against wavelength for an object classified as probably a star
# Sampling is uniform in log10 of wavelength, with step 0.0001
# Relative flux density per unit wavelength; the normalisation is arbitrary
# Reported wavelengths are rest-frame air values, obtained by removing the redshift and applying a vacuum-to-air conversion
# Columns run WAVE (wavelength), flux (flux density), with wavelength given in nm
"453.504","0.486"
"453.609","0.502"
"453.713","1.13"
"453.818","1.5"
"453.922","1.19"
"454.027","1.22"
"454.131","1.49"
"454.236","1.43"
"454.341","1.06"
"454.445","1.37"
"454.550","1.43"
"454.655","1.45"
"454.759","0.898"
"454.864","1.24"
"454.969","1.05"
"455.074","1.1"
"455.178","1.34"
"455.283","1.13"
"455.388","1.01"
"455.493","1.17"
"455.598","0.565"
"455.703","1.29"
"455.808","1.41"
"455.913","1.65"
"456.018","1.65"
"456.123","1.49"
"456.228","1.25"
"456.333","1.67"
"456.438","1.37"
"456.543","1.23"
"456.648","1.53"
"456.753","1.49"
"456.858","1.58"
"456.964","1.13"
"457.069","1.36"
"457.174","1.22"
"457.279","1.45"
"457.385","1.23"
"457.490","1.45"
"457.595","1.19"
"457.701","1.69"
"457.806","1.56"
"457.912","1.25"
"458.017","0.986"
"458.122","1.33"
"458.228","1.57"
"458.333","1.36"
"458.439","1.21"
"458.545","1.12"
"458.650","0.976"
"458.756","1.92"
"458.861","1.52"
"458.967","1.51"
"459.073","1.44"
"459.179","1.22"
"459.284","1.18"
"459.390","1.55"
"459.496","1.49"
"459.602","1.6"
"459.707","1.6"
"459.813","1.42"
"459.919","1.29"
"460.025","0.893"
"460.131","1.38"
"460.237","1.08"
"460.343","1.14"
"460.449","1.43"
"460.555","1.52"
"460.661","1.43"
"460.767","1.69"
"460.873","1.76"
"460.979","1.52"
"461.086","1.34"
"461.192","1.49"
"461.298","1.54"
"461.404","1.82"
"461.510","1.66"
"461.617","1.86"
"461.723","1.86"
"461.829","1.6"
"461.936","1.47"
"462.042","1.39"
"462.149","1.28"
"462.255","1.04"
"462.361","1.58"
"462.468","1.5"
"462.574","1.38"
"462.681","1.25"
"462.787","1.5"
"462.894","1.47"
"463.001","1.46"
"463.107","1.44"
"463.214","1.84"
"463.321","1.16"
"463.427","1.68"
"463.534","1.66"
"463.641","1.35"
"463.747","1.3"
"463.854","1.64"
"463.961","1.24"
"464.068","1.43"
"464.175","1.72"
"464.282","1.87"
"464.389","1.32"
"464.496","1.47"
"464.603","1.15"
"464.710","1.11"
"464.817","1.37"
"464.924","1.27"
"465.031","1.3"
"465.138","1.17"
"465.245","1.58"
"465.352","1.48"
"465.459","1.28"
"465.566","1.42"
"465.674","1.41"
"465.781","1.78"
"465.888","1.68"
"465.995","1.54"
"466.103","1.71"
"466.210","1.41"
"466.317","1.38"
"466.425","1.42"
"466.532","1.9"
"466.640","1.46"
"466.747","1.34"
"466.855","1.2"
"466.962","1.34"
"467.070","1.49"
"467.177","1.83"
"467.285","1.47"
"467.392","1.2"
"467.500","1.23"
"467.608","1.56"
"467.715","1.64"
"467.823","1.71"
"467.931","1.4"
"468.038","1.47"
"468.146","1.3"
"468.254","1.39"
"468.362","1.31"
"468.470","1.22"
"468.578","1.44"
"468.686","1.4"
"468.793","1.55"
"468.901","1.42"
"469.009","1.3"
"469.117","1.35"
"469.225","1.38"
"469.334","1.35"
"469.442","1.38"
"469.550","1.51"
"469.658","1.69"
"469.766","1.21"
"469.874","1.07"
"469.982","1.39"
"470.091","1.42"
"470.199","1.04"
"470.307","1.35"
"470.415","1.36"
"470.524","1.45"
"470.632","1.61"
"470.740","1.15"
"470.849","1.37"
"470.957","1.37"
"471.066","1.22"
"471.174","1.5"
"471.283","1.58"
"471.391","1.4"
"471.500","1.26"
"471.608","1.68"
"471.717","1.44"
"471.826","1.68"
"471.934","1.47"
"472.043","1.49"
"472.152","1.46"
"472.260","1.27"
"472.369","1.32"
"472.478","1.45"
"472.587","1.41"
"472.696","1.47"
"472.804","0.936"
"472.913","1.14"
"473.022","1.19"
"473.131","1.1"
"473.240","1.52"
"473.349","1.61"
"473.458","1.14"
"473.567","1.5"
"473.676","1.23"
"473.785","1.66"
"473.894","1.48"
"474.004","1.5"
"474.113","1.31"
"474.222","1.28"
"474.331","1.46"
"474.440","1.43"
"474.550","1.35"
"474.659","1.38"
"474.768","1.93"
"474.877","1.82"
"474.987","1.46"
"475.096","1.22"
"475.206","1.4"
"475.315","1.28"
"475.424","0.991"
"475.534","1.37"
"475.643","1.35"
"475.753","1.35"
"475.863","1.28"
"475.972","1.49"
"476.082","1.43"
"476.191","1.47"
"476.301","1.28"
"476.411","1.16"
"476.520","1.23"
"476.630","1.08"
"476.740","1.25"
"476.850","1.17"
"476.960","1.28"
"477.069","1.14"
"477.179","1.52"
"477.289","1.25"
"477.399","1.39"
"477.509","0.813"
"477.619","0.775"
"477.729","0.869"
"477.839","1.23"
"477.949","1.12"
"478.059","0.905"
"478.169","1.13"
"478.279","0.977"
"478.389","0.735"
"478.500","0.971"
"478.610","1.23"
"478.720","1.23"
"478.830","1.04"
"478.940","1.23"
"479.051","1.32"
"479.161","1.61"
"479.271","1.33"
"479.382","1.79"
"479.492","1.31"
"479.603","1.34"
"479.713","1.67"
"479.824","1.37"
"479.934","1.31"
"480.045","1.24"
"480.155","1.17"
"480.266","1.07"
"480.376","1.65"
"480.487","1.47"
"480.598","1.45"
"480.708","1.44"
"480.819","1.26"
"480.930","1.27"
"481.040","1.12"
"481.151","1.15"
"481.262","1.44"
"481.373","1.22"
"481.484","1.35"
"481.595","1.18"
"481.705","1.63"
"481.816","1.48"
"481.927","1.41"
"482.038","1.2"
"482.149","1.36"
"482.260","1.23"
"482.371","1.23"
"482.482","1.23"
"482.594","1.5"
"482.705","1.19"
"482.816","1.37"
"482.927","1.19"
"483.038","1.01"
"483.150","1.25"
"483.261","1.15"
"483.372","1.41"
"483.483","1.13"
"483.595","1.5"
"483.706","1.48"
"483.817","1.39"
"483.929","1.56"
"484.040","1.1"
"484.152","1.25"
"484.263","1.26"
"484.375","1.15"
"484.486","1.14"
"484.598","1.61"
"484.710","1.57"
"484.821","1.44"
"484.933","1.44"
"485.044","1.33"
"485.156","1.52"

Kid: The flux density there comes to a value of 1.270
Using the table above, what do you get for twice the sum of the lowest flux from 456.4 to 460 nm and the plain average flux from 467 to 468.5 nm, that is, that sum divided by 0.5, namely 4.84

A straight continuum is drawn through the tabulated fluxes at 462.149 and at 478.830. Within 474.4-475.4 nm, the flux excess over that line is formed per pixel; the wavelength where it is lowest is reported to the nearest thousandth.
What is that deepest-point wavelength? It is 475.096 nm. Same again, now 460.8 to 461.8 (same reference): 461.086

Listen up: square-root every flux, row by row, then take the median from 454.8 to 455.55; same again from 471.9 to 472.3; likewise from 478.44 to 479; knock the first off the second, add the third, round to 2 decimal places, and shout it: 1.26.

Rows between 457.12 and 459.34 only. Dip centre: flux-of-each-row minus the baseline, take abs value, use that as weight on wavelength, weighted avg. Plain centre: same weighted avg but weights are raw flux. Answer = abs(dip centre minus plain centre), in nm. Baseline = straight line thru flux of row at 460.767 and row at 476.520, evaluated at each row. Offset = 0.02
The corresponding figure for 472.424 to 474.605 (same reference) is 0.11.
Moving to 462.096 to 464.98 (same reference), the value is 0.01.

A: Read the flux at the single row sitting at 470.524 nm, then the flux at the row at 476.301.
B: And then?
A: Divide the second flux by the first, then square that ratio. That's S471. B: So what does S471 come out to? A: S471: 0.78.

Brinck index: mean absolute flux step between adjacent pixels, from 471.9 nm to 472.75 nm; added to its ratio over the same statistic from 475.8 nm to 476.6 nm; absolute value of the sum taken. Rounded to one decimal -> 0.7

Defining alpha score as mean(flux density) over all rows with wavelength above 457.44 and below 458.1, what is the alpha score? 1.35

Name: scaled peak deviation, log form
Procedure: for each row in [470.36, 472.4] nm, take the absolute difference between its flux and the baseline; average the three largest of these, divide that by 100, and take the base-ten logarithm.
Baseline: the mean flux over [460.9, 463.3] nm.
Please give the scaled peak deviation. -2.52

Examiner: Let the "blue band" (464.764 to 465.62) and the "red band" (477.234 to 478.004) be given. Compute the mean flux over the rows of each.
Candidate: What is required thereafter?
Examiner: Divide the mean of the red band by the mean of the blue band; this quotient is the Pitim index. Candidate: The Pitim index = 0.78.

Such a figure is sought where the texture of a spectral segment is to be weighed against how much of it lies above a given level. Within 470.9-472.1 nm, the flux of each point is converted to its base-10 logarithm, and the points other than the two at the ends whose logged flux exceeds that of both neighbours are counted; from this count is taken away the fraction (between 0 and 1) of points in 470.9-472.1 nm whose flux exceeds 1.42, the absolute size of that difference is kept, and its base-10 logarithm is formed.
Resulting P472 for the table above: 0.37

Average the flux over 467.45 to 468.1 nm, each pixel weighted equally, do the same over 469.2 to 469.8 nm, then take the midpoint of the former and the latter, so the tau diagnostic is 1.46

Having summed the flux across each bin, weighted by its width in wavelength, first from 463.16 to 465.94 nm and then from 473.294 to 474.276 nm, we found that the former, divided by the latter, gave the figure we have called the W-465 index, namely 2.9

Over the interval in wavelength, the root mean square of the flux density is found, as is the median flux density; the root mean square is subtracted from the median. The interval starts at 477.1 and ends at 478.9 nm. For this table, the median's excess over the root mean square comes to -0.02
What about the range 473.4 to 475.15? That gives -0.02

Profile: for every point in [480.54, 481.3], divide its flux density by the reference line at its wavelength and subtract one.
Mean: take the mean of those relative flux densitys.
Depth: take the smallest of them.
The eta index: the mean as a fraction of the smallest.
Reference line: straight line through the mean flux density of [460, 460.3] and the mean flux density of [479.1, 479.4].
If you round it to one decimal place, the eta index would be 0.6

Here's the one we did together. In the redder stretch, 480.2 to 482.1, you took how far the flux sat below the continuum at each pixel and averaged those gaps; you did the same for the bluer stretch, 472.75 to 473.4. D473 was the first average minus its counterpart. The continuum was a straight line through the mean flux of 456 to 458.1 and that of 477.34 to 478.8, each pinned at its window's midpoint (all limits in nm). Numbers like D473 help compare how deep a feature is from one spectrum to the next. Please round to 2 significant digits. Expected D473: -0.23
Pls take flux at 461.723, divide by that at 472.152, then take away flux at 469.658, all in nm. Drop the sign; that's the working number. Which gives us 0.42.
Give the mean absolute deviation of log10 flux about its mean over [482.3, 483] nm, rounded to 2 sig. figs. 0.033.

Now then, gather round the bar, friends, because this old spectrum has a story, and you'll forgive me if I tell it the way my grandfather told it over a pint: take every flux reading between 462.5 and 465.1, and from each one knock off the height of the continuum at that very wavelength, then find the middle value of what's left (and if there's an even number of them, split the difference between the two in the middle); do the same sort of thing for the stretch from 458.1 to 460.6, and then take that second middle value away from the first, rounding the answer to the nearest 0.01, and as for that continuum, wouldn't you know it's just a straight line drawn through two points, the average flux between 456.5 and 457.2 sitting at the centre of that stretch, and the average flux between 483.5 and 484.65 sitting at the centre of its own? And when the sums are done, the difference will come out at 0.01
